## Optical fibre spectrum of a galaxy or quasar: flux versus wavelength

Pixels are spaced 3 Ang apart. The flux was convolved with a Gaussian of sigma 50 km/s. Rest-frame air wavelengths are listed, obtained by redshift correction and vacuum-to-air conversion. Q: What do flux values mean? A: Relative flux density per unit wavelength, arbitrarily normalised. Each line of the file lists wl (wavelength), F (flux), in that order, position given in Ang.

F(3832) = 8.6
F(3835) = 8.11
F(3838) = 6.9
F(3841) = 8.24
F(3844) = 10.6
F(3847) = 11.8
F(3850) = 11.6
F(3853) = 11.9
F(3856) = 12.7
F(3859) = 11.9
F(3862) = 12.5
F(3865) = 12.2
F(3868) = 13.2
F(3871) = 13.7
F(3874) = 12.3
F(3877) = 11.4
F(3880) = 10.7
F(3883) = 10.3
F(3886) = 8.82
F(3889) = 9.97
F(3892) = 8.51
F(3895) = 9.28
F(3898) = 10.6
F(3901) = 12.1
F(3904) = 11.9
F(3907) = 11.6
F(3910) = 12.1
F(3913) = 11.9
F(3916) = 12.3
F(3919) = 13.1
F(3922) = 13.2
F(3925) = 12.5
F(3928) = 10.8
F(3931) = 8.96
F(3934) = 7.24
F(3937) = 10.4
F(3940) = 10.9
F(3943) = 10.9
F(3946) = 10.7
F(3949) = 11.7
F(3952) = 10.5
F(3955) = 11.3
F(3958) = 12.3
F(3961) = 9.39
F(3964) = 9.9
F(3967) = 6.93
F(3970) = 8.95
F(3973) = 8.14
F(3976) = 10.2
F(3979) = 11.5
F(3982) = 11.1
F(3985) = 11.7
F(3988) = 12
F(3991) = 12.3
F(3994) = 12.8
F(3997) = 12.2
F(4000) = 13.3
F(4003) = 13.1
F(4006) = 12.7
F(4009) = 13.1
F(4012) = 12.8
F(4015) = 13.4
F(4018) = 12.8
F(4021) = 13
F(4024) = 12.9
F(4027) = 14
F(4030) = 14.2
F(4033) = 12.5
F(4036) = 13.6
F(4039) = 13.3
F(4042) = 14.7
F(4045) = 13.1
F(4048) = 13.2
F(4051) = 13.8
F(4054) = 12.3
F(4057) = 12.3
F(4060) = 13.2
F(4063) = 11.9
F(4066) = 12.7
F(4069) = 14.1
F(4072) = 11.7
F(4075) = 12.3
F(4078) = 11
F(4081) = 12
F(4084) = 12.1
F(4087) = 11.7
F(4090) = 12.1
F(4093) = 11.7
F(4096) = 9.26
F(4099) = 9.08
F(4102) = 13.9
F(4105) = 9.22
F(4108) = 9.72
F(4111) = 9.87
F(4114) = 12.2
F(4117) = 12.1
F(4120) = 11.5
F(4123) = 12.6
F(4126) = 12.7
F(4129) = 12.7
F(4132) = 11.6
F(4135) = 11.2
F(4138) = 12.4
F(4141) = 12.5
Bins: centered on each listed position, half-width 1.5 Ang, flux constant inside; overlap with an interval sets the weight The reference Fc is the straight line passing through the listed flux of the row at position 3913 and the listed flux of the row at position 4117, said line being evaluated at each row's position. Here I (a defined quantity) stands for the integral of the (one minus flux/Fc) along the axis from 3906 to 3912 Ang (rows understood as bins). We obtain 0.0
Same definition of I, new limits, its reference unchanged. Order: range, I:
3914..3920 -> -0.4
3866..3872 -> -0.7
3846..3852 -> 0.1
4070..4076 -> 0.0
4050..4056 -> -0.4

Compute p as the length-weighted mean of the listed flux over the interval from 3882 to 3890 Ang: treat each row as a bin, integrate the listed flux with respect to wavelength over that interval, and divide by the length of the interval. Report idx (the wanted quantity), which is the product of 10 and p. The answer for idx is 96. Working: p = 9.6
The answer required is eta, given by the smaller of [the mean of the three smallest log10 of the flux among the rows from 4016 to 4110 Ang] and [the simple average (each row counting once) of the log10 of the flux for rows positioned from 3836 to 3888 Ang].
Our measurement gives 0.96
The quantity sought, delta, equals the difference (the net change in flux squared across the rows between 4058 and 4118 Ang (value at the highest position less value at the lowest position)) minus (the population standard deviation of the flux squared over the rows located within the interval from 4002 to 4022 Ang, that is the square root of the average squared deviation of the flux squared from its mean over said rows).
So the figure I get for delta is -34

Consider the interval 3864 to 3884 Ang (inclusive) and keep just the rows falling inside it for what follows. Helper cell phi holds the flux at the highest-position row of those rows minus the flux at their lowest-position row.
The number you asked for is -1.9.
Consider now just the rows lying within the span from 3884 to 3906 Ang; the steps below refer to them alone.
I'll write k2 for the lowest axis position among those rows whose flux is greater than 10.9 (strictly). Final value 3901 Ang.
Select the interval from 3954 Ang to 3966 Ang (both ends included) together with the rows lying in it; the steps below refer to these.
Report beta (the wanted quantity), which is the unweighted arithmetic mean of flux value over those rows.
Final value 10.7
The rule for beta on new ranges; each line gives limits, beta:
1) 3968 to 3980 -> 9.7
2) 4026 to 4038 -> 13.6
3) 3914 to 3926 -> 12.8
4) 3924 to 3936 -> 9.9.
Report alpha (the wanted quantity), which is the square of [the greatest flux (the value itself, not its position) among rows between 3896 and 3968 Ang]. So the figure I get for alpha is 174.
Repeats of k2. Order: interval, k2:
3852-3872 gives 3853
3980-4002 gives 3982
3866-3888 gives 3868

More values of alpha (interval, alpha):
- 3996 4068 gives 216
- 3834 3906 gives 188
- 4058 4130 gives 199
